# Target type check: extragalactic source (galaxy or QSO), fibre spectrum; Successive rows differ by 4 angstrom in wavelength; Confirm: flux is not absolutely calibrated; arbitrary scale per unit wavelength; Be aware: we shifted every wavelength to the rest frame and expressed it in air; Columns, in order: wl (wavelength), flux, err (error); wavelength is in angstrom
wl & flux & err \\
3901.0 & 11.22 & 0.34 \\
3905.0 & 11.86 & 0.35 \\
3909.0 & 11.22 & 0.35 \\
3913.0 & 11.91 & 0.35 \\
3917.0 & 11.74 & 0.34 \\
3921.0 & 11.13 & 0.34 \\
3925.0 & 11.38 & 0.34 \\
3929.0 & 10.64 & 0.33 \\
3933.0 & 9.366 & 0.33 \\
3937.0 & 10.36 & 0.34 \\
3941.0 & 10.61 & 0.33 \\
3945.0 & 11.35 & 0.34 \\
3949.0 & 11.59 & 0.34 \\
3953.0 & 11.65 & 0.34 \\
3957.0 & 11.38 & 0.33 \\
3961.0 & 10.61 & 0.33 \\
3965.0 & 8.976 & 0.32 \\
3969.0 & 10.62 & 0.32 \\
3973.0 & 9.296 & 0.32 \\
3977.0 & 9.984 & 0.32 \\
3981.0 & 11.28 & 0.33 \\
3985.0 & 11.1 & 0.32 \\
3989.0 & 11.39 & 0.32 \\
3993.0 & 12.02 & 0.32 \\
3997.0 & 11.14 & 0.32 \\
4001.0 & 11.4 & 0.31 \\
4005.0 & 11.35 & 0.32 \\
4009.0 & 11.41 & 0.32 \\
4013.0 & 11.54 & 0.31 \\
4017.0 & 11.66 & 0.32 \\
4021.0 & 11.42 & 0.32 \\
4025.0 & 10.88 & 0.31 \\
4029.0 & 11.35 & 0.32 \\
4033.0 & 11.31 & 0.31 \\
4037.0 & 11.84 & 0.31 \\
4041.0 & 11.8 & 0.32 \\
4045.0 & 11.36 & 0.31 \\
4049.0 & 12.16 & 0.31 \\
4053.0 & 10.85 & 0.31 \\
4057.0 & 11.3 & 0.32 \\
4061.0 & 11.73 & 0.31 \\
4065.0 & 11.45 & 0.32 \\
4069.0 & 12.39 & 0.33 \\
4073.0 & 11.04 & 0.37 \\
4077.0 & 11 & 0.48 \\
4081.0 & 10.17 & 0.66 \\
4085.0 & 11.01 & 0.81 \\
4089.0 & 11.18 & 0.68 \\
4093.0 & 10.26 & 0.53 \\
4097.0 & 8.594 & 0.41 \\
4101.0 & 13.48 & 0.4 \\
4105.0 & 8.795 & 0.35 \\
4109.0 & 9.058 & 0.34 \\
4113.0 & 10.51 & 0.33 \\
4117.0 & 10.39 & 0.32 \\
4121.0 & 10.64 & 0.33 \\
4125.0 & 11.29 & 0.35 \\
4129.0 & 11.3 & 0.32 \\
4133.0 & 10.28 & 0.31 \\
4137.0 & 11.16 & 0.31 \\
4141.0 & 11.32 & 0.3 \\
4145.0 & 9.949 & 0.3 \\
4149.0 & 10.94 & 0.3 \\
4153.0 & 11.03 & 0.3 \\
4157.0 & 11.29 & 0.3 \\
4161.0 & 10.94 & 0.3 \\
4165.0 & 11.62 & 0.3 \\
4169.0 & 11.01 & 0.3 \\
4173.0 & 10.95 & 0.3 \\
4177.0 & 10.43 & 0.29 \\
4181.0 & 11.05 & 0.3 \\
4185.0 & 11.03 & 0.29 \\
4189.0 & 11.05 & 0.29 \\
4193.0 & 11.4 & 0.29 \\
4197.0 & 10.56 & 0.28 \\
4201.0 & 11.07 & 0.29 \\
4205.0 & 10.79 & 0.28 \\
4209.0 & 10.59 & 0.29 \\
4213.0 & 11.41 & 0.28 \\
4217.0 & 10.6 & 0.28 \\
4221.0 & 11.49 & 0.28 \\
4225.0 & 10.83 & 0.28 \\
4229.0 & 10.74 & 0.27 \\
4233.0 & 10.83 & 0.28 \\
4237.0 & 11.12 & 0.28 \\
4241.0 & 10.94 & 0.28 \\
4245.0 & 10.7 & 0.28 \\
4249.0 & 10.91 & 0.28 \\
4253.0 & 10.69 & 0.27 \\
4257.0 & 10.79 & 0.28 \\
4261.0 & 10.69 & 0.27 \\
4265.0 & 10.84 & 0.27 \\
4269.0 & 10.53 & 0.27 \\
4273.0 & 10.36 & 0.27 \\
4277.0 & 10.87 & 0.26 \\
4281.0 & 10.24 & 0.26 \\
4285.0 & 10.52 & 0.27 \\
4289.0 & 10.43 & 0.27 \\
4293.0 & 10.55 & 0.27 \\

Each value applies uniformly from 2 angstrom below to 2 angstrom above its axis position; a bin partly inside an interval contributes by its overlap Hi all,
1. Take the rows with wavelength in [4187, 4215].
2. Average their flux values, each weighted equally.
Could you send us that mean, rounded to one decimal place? 11.0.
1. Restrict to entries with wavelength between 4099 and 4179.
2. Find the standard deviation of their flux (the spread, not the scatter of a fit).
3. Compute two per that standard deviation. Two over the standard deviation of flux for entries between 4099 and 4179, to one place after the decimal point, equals 2.1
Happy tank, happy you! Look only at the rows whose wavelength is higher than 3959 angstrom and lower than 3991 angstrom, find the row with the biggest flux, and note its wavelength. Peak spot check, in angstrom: 3989.0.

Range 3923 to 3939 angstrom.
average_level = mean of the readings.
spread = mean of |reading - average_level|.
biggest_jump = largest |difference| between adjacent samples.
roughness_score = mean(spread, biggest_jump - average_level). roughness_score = -4.3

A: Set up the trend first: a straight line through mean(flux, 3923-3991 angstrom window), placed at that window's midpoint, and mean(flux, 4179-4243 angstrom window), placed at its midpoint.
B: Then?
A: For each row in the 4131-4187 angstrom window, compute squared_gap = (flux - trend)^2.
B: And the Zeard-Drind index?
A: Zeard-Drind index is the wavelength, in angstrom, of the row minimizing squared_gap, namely 4173.0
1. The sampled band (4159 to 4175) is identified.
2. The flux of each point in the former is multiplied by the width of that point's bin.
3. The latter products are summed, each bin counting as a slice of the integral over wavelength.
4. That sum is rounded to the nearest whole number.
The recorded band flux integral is 178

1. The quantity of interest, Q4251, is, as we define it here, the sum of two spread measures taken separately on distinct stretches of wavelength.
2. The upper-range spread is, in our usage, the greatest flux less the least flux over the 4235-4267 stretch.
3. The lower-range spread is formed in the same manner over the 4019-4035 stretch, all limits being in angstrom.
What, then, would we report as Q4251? 1.0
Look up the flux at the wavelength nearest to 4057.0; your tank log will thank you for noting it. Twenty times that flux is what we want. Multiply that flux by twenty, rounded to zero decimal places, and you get 226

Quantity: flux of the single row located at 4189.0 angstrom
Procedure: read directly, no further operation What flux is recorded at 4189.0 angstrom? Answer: 11.05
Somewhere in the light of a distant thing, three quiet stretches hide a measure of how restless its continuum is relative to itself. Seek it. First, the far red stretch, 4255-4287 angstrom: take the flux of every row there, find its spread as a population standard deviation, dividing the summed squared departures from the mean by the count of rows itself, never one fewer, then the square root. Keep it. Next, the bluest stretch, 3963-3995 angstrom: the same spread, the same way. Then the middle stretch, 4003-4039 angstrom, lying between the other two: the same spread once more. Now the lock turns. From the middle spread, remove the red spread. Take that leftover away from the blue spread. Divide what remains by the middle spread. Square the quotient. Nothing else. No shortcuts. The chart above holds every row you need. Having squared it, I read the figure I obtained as 15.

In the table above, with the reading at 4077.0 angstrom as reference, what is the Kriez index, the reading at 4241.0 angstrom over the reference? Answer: 0.99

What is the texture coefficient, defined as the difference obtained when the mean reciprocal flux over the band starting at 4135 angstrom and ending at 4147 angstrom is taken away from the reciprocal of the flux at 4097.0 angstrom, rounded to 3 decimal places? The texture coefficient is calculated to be 0.024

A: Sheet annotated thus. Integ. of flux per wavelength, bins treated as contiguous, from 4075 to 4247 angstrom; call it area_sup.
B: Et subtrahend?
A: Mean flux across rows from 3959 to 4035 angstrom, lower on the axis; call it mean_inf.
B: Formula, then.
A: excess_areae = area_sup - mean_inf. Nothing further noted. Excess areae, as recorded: 1848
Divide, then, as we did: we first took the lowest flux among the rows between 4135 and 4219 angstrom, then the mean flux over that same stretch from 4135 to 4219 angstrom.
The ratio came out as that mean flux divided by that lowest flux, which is 1.10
